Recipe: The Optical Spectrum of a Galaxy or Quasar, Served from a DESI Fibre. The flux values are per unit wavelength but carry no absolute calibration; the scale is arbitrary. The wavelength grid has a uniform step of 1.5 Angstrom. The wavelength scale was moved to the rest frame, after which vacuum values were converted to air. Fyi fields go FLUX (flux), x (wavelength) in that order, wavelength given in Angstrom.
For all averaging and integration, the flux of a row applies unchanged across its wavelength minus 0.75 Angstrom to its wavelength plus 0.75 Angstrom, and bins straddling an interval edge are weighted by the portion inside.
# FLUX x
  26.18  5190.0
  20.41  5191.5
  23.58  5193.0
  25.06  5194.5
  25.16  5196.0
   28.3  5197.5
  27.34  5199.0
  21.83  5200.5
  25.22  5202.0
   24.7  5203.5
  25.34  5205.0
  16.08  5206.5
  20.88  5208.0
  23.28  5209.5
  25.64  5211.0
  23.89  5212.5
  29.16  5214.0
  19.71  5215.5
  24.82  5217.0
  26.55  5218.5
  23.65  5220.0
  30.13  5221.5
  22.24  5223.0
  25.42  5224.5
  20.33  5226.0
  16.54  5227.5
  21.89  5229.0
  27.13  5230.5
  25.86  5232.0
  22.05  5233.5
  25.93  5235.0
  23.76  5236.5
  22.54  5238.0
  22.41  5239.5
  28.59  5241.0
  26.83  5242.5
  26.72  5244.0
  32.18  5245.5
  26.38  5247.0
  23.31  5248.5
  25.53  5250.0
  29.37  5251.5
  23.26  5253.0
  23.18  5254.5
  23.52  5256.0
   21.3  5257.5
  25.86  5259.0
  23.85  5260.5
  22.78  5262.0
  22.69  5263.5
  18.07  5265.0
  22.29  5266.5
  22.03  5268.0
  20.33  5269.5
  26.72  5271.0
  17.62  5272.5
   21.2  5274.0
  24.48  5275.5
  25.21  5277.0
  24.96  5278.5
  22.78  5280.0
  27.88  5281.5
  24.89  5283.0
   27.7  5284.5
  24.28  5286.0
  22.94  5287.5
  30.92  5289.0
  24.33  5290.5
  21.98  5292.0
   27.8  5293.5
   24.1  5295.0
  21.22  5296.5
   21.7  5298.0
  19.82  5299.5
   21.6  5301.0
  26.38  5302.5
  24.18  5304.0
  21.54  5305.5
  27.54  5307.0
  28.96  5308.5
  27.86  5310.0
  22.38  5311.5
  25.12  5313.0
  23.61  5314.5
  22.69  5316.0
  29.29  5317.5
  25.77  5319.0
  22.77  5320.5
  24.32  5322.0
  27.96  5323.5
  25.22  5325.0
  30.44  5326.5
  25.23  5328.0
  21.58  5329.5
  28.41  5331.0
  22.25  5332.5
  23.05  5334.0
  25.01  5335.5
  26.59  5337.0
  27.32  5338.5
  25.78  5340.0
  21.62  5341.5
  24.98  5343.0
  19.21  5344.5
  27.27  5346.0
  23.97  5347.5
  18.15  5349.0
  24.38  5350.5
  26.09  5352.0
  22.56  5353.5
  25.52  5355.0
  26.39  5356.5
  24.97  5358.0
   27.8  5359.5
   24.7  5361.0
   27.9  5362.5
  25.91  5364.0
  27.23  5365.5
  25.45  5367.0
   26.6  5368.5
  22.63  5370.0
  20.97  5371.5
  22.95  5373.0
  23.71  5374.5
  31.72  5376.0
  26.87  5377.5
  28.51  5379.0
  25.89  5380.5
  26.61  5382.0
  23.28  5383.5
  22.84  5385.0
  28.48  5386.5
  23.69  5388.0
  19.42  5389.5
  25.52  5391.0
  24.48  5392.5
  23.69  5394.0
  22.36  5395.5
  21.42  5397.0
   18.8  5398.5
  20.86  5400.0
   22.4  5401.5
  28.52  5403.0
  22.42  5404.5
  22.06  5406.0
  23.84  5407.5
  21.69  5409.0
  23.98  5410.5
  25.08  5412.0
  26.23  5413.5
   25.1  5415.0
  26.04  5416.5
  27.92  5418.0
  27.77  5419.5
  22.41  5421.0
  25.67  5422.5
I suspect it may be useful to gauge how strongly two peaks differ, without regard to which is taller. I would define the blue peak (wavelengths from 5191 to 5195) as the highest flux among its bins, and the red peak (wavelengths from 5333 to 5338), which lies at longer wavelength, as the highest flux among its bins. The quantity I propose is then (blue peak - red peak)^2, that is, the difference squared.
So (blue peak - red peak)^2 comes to 2.3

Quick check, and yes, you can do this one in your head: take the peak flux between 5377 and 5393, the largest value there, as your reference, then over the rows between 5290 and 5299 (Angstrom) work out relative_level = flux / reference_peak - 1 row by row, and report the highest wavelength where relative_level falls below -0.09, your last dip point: 5298.0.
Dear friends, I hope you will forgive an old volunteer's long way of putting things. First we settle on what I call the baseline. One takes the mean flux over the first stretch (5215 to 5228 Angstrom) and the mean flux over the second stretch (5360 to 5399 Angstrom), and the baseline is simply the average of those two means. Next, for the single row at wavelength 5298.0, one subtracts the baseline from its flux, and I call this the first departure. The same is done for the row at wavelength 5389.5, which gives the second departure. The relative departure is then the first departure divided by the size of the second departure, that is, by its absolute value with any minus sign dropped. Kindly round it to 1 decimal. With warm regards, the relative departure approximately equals -0.5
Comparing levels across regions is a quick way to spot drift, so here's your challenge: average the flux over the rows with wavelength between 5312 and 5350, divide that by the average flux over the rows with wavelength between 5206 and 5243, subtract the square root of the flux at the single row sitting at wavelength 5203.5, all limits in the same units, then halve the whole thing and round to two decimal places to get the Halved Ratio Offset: -1.97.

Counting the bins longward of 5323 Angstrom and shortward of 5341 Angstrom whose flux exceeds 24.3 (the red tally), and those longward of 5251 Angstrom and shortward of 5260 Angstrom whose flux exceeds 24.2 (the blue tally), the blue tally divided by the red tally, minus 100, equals -99.8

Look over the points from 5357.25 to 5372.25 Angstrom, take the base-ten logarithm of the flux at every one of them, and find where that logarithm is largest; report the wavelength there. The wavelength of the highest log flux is 5362.5 Angstrom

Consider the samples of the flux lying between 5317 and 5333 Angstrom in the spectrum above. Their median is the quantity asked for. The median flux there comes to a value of 25.2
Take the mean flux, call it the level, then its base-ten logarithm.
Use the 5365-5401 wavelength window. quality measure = 1.39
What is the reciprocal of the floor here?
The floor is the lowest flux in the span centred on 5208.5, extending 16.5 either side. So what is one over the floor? 0.062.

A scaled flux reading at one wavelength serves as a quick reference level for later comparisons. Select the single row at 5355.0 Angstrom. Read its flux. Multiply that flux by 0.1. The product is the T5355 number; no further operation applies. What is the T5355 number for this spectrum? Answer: 2.55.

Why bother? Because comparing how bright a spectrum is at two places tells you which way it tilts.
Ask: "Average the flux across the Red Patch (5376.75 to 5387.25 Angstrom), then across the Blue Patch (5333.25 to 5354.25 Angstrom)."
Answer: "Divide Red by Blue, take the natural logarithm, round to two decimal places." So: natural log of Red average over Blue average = 0.08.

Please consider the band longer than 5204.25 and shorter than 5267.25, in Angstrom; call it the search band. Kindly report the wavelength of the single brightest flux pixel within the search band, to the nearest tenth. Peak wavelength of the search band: 5245.5 Angstrom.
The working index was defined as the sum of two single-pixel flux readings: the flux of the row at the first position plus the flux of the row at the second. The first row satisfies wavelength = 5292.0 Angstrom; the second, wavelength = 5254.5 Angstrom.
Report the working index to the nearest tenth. 45.2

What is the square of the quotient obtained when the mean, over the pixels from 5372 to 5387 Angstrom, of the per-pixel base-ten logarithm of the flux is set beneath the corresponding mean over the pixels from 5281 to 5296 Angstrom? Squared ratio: 0.99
